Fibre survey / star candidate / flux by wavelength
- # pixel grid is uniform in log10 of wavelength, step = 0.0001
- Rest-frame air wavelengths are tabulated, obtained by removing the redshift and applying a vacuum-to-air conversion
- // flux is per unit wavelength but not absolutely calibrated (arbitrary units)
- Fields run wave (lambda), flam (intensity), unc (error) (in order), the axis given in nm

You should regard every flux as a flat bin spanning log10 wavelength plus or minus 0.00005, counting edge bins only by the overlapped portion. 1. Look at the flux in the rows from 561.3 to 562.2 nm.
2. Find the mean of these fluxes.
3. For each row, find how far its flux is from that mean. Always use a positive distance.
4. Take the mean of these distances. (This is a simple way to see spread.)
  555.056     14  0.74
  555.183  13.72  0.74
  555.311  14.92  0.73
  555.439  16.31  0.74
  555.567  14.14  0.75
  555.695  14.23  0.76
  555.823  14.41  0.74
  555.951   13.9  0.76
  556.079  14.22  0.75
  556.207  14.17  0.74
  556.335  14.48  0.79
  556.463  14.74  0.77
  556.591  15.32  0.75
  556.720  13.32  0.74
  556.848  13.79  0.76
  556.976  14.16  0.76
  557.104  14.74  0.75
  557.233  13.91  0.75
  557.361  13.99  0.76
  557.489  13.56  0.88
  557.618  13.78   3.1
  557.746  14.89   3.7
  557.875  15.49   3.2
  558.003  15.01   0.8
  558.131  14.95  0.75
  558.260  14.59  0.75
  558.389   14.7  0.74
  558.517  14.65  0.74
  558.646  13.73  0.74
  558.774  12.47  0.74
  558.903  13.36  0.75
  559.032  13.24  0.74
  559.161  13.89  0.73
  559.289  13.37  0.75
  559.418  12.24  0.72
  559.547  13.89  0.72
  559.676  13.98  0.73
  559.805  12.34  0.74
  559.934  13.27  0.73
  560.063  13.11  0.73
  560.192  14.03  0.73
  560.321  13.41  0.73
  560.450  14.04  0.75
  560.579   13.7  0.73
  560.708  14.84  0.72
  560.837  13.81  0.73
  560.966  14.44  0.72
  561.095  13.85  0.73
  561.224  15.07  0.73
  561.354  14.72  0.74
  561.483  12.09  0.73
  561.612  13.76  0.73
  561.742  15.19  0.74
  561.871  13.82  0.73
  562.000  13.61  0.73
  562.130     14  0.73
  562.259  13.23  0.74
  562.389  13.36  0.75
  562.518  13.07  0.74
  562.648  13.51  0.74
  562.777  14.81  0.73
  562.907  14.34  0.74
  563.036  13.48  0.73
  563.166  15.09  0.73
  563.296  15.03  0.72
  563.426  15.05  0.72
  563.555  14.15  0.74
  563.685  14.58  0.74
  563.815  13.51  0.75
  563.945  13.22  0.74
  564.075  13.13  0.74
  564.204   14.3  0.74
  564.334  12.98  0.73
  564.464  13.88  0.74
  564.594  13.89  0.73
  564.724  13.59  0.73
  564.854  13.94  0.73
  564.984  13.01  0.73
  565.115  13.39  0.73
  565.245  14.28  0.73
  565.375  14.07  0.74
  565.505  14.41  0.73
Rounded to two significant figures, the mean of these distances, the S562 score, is 0.64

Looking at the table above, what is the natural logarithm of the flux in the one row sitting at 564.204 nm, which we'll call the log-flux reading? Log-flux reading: 2.66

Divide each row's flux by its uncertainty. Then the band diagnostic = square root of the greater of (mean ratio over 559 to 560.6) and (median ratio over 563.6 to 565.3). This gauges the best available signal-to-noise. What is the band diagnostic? 4.31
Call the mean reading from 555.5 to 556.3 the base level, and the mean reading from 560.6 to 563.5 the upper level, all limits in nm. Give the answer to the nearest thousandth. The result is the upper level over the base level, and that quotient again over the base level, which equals 0.070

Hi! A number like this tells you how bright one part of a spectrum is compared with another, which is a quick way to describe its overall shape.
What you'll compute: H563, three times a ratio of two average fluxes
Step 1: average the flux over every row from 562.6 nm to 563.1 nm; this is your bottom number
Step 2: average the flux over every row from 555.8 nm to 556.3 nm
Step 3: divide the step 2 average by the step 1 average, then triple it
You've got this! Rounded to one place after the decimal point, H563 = 3.0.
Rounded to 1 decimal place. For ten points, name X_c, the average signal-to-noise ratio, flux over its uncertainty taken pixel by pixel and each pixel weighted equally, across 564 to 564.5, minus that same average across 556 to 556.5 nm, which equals -0.5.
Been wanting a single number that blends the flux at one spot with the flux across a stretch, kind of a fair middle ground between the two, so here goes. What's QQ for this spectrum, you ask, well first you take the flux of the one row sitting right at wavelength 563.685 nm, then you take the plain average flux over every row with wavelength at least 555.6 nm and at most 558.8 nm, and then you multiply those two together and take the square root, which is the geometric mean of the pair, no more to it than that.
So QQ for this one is 14.4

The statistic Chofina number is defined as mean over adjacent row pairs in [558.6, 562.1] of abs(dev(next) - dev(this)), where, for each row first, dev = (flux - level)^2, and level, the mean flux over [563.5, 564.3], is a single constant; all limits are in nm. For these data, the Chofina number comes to 1.1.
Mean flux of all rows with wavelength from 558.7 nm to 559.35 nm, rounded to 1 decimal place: 13.3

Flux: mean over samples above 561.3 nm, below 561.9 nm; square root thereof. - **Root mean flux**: 3.73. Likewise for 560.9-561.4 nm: 3.81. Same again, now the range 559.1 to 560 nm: 3.64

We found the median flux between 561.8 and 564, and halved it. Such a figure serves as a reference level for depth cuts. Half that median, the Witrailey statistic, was 6.91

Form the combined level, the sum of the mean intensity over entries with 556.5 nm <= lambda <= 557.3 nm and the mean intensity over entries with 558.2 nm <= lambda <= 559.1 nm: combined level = 28.0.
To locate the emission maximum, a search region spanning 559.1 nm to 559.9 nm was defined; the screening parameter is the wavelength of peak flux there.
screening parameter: 559.676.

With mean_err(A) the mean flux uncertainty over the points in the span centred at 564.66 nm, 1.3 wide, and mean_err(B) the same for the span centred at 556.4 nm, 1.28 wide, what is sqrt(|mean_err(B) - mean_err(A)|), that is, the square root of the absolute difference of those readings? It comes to 0.15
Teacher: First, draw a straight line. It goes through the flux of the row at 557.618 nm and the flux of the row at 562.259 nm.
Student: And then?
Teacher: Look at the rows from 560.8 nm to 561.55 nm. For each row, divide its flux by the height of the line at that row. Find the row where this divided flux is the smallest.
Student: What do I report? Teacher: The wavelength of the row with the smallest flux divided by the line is 561.483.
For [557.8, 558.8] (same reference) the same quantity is 558.774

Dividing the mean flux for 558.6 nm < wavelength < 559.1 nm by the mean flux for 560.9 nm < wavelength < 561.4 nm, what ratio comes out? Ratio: 0.91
